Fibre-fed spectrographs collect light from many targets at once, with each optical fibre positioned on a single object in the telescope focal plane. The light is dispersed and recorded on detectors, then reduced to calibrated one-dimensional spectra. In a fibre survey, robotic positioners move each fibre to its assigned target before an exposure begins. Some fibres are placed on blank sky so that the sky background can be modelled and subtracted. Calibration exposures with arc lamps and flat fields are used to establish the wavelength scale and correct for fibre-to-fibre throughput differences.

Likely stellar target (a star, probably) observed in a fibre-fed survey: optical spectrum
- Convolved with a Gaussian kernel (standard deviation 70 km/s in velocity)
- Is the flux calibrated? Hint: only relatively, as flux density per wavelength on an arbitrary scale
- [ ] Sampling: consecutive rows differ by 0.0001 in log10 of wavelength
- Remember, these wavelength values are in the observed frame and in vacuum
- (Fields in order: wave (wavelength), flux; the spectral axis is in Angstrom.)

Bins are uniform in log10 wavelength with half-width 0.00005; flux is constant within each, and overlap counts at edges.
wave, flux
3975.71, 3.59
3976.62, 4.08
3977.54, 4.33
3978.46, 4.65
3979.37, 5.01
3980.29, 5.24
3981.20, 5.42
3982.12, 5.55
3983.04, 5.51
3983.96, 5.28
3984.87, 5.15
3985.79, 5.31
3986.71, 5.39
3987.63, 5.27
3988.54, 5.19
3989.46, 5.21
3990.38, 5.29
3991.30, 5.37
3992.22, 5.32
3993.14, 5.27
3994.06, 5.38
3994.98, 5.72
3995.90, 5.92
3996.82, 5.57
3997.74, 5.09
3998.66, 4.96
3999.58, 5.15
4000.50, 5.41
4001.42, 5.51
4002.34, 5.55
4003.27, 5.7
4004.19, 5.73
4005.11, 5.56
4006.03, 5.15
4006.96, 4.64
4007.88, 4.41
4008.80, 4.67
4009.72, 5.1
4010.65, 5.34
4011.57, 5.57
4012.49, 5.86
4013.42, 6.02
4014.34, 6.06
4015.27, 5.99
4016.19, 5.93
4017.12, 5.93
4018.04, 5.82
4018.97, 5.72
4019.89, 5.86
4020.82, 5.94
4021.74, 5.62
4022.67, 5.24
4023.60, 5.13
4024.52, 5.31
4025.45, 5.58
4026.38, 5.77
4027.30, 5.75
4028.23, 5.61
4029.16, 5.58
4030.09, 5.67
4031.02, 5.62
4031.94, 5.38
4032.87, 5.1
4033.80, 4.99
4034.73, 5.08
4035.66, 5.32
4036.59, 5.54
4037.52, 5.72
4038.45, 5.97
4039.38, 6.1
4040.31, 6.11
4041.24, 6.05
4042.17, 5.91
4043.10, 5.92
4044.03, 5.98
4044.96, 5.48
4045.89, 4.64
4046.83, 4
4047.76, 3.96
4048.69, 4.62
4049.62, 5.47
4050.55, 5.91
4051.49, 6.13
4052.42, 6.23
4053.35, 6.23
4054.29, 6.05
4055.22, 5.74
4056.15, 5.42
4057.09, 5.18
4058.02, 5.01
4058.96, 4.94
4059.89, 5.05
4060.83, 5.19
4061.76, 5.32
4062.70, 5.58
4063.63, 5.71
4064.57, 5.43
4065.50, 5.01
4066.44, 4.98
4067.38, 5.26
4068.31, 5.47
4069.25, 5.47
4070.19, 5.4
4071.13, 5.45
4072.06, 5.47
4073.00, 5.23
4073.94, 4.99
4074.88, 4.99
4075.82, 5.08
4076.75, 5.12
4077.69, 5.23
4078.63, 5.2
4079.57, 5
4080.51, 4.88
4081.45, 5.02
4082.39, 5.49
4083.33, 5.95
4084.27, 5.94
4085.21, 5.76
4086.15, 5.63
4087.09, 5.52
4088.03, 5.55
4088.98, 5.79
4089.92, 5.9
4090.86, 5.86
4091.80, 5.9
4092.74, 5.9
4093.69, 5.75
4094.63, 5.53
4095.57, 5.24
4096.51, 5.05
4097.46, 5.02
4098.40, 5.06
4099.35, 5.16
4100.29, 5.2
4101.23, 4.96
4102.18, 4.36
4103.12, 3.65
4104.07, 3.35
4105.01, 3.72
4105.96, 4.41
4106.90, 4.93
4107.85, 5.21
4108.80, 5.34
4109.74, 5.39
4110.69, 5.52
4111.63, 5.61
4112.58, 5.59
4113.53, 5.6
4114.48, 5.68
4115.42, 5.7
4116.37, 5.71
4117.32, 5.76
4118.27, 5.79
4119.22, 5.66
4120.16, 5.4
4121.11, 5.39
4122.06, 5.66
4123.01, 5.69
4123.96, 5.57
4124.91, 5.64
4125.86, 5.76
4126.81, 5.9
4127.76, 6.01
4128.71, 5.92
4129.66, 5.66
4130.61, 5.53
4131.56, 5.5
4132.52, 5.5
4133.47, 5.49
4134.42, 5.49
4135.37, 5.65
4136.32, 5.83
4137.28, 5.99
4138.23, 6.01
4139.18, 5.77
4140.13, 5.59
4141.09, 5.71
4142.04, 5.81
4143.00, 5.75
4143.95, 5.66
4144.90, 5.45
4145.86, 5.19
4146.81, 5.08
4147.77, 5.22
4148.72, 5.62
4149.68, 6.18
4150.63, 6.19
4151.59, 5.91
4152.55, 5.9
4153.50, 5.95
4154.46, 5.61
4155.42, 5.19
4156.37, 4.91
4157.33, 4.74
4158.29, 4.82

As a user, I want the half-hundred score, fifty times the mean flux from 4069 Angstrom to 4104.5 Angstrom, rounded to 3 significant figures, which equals 263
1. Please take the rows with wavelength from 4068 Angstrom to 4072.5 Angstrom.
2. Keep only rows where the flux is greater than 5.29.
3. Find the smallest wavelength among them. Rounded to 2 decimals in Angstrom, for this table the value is 4068.31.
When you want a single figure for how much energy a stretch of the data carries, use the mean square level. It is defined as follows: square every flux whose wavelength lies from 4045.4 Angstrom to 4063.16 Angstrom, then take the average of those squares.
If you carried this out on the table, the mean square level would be 28.5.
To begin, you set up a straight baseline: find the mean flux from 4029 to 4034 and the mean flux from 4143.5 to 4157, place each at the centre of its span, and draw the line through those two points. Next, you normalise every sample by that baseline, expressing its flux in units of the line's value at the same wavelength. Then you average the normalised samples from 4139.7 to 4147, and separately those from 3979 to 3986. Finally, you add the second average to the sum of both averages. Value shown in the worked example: 2.99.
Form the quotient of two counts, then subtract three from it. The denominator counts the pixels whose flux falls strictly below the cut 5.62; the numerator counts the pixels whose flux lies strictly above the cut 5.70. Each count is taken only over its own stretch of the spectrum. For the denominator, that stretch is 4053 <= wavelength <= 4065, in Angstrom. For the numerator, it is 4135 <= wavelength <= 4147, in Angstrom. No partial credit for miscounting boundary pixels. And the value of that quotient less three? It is -2.22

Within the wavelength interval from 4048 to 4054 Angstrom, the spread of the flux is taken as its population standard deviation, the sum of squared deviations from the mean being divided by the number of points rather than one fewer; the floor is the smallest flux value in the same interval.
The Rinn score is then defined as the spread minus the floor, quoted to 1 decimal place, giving -4.0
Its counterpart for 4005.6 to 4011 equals -4.1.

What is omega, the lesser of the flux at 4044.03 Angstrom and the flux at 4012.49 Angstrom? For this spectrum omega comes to 5.9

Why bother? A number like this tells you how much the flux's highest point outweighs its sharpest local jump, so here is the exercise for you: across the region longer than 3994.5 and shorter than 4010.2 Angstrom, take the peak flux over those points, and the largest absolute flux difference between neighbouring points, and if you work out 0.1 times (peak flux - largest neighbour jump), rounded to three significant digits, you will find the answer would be 0.541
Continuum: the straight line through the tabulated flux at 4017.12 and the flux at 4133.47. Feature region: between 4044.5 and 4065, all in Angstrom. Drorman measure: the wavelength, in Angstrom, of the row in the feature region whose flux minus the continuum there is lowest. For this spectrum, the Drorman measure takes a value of 4047.76 Angstrom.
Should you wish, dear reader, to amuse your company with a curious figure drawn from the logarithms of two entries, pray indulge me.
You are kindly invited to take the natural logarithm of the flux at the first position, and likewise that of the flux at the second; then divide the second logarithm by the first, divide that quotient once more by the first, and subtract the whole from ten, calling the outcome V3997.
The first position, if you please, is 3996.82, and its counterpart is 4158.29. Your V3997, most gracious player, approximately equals 9.47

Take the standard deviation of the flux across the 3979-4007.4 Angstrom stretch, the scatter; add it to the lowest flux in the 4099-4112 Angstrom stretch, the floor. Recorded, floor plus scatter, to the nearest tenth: 3.6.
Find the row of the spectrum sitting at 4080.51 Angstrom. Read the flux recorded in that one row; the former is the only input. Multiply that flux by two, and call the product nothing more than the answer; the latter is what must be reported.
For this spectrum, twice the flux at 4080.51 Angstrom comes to 9.76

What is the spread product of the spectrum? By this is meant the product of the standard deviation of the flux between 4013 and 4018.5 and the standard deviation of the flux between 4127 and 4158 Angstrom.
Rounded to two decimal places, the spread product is 0.03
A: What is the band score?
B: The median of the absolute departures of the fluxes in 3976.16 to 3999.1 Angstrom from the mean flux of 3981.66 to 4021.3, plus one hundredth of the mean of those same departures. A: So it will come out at 0.184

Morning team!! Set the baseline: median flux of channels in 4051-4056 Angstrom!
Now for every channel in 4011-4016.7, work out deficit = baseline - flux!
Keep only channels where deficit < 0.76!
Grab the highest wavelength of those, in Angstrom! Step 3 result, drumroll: 4016.19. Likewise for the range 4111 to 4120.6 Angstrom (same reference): 4120.16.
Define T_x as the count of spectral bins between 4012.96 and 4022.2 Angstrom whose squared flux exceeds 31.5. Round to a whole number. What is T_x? 10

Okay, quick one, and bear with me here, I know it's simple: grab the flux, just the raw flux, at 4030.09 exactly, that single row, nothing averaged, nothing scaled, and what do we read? 5.67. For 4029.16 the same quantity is 5.58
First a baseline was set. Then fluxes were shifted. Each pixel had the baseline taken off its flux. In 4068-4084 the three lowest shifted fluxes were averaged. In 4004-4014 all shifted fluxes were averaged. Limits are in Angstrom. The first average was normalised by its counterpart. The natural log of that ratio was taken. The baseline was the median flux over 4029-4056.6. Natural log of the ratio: 0.6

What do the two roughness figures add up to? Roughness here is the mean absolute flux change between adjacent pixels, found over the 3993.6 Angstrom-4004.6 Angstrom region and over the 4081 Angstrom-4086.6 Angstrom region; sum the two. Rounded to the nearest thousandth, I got 0.456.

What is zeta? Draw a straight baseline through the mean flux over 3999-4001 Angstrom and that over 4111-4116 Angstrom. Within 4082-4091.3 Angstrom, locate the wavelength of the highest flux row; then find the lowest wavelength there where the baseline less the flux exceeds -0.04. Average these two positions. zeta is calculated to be 4082.9 Angstrom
